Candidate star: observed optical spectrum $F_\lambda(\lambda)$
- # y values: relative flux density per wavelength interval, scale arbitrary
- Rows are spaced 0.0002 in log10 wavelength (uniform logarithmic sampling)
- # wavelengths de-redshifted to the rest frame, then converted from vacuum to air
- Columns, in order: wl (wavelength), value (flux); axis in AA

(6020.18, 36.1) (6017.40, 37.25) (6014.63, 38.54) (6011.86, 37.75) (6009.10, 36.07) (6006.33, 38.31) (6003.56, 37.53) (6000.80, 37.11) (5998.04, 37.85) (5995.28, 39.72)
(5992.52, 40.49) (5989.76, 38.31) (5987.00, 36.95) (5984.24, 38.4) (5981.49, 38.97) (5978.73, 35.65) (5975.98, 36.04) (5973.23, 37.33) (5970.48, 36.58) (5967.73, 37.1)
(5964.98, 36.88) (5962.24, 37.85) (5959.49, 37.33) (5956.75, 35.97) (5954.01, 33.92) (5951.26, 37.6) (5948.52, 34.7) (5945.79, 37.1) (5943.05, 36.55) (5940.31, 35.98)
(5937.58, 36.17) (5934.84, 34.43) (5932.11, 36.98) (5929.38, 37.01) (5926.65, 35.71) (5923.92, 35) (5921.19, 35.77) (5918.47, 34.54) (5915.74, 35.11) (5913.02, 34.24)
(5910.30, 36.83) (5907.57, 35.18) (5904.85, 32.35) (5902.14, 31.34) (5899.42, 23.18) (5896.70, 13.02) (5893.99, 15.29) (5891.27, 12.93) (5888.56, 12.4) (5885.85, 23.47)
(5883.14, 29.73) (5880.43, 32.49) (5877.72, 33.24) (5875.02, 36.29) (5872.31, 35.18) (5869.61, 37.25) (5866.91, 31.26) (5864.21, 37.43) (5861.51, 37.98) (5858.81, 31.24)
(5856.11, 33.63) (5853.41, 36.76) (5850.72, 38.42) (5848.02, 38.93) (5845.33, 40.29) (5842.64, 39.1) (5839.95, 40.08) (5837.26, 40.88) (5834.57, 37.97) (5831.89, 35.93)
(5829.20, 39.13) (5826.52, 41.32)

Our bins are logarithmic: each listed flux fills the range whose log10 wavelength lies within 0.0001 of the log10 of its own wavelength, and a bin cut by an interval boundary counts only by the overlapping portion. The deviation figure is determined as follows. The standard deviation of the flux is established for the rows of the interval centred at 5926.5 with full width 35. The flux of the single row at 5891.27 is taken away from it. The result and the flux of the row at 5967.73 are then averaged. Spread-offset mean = 12.6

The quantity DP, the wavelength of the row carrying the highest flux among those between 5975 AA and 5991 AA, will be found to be 5981.49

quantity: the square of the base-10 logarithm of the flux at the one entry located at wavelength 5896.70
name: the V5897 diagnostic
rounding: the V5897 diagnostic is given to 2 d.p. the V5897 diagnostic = 1.24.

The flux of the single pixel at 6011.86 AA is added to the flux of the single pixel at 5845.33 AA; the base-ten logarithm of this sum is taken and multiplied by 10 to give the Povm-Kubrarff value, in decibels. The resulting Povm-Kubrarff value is 18.92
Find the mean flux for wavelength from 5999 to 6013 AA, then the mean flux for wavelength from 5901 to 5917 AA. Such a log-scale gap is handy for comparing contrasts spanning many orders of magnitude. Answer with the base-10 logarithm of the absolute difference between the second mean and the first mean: 0.5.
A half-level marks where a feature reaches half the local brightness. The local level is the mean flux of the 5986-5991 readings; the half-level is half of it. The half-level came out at 18.8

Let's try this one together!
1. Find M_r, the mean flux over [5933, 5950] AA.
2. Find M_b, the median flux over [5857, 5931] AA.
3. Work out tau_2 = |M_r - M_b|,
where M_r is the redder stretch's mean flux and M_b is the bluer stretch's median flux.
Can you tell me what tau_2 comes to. 1.6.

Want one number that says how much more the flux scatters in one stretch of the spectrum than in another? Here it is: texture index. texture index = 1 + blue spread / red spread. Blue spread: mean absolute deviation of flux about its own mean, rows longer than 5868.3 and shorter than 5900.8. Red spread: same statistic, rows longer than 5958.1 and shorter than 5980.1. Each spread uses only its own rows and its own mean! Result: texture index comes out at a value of 16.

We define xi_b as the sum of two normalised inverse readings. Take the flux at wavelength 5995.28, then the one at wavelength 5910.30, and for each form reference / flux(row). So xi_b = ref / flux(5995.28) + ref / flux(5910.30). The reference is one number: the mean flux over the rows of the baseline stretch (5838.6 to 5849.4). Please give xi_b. 2.07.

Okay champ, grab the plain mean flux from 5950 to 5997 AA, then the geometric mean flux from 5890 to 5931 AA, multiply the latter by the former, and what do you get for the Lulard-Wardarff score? 1050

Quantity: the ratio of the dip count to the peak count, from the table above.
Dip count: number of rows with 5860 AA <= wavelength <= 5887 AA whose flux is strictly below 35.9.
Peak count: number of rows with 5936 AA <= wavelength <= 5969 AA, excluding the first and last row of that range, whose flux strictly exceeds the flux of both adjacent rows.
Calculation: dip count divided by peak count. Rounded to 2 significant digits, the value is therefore 2.0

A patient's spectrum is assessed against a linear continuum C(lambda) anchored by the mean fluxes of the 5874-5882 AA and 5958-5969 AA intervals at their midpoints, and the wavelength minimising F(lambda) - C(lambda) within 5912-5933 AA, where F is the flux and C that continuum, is 5913.02 AA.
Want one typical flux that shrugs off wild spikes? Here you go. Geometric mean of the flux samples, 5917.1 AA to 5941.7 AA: 36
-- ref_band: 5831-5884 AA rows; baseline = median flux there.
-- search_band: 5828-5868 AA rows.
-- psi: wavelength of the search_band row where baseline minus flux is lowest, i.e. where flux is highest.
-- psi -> 5837.26 AA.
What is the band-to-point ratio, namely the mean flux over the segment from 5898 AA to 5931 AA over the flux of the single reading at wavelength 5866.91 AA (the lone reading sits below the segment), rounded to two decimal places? 1.08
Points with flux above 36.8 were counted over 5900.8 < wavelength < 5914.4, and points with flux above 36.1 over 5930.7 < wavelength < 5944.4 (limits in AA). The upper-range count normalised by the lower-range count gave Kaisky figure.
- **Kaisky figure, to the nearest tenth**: 3.0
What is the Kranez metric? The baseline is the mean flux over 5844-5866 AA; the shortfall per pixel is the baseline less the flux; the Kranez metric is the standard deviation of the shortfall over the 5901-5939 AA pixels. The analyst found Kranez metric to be 1.6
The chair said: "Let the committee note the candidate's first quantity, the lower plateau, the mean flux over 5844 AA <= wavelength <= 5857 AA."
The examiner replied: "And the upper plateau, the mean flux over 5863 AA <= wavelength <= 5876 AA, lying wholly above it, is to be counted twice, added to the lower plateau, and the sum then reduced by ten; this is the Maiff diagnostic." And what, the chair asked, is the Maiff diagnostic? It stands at 99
